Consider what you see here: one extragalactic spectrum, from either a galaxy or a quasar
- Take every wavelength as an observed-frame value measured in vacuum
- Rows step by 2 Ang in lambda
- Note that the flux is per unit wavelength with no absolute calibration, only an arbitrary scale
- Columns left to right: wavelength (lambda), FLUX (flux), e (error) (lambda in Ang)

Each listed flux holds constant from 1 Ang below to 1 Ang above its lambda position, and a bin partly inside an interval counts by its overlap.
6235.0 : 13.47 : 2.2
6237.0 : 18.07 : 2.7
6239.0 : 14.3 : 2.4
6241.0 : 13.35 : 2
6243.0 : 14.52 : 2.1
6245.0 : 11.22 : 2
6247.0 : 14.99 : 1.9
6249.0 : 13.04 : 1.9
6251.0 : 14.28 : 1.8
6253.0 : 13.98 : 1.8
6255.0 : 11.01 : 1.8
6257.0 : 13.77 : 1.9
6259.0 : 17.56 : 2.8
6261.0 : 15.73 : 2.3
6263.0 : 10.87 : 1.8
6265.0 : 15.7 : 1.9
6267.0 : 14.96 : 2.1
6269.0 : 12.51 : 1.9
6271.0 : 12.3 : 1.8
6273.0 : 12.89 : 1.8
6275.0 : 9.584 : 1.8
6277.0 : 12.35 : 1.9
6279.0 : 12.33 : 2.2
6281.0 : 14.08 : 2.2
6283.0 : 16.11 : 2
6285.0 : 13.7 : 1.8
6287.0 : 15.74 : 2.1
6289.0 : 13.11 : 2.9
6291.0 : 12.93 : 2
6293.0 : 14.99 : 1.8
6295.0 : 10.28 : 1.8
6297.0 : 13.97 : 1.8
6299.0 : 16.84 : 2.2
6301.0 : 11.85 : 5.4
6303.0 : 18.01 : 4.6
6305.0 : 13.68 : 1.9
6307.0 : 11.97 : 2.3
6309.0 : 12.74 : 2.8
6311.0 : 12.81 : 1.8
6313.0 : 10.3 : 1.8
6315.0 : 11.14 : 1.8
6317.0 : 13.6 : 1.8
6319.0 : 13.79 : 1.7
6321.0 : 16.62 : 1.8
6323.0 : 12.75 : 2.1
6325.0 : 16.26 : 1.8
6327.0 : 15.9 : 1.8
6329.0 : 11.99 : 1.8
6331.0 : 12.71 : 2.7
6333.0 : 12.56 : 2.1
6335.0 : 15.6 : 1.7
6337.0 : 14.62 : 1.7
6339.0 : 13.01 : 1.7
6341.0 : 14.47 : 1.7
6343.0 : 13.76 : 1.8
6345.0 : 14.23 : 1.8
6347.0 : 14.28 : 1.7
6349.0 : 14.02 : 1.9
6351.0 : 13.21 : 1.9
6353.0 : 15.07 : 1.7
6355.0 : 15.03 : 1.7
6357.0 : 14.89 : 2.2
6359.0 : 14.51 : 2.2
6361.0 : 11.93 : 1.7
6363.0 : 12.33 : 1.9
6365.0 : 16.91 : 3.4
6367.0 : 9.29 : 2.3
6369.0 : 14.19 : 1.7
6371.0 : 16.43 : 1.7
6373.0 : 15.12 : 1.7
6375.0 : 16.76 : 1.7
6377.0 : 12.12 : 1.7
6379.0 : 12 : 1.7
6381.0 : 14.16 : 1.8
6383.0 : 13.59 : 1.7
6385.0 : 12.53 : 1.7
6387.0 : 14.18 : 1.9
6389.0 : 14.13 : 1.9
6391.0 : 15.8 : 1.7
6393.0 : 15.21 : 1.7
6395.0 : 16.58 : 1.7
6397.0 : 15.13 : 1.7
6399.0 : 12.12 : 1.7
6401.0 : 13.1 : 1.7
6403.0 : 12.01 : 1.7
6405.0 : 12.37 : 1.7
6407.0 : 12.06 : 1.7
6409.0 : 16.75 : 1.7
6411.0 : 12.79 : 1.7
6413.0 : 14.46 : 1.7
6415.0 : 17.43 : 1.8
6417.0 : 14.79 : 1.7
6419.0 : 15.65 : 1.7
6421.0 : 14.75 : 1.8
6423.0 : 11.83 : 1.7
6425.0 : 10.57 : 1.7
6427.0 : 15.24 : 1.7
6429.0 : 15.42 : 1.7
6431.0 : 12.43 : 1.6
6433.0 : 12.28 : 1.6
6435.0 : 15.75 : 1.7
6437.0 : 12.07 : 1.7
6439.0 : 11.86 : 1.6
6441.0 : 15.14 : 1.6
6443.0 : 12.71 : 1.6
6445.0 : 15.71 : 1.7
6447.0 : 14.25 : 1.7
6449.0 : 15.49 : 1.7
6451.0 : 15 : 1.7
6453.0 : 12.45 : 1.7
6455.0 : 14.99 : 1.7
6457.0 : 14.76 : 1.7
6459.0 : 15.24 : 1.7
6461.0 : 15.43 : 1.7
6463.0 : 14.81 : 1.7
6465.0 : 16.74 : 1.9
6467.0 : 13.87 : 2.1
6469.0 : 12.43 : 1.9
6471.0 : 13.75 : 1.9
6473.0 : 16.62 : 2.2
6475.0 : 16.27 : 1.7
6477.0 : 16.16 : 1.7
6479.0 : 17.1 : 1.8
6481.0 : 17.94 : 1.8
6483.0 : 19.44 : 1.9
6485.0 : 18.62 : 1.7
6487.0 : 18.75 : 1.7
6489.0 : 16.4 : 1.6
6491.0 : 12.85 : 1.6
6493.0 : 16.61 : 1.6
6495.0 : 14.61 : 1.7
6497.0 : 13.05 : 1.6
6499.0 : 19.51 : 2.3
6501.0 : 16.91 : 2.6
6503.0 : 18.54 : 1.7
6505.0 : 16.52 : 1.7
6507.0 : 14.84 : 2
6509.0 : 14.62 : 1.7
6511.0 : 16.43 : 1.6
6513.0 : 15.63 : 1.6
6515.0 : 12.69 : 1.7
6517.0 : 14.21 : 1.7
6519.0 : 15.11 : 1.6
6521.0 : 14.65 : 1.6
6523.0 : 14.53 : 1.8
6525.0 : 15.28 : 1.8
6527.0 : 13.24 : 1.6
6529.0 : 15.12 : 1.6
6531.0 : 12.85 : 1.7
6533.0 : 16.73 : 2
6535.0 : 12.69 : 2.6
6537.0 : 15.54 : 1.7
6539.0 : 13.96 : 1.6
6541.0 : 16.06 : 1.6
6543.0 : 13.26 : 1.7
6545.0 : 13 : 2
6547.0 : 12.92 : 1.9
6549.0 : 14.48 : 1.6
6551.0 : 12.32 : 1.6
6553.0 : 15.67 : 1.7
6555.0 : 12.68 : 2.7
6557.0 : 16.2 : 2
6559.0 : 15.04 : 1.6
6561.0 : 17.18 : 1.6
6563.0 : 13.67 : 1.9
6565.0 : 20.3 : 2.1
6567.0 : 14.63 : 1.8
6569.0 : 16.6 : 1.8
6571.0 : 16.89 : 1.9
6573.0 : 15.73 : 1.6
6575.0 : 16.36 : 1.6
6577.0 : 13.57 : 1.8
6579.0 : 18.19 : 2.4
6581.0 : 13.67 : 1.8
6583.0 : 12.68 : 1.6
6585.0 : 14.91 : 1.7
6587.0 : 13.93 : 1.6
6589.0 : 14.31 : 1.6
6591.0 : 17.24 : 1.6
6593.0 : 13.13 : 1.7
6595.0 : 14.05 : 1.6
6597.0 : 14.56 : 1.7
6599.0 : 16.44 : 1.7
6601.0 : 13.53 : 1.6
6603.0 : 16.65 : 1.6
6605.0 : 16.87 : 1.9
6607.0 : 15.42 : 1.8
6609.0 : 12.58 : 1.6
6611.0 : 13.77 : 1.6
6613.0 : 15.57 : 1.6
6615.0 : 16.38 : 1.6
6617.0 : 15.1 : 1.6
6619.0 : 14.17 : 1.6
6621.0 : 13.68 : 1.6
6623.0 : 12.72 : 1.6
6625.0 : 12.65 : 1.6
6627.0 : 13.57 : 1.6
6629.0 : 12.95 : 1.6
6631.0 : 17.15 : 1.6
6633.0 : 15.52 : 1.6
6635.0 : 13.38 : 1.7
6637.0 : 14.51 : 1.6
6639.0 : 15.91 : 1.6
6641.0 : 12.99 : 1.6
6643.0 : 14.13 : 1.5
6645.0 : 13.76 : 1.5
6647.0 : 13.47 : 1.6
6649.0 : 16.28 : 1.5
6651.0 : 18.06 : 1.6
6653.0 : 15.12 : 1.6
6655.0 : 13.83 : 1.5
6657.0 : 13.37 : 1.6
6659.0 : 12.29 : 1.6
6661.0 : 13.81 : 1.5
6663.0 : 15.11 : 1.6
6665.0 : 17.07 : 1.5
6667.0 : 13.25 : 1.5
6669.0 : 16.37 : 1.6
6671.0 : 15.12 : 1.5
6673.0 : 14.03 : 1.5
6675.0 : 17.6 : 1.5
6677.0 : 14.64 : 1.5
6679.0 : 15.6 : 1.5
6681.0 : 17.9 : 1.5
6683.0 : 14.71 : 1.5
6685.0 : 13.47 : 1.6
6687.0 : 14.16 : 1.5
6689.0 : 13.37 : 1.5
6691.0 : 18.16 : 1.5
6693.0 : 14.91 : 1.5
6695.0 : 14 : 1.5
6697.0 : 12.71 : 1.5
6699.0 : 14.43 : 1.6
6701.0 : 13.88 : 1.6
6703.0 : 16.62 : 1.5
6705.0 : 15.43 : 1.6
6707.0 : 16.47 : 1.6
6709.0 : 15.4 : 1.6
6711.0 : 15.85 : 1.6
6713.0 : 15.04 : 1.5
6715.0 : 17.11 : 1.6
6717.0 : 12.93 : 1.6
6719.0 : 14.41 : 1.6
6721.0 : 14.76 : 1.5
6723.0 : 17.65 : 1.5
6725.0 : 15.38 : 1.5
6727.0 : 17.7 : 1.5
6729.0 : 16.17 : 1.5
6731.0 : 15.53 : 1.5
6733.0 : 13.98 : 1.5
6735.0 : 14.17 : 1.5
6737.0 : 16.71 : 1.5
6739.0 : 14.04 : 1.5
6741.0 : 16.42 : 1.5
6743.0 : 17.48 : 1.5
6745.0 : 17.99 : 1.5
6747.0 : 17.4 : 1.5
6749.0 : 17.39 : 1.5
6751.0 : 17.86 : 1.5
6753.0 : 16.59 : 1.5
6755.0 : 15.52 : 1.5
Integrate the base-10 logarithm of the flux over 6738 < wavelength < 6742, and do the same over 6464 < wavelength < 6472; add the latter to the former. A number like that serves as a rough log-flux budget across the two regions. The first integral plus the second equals 14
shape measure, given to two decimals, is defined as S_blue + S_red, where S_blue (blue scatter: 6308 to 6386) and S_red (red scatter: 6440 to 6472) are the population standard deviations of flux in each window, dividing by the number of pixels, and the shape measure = 2.93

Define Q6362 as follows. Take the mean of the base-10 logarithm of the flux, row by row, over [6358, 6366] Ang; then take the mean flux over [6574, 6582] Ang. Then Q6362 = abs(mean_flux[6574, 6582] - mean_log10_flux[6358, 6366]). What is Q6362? 14.3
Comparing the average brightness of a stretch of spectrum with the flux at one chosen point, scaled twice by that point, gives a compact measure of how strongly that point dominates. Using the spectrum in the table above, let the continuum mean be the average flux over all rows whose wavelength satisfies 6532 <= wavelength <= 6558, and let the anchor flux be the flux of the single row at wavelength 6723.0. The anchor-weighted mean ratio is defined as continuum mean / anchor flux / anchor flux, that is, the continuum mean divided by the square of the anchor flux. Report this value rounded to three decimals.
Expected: 0.046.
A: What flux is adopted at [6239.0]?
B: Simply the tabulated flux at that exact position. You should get 14.3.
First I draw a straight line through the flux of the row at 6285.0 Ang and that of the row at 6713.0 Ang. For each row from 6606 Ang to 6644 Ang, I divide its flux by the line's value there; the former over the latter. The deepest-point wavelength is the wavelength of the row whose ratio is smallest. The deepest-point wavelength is 6609.0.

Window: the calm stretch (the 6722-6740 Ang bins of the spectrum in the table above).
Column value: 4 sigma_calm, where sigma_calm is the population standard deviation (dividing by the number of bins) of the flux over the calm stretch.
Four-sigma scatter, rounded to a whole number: 6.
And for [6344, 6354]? 2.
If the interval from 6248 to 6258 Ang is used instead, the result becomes 5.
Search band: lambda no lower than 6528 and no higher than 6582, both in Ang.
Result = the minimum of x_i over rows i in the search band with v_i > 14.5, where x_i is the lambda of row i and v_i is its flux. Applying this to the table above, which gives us 6529.0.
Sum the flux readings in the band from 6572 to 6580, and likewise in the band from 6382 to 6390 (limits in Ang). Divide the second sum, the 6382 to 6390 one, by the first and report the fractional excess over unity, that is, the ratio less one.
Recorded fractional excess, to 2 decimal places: -0.15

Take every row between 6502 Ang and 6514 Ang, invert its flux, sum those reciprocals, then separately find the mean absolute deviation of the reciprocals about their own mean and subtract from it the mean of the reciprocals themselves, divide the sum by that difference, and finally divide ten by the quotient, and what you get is -1.56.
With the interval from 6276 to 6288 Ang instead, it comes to -1.52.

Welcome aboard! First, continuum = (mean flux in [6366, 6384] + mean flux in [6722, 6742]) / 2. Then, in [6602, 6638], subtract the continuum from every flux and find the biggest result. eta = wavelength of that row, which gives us 6631.0 Ang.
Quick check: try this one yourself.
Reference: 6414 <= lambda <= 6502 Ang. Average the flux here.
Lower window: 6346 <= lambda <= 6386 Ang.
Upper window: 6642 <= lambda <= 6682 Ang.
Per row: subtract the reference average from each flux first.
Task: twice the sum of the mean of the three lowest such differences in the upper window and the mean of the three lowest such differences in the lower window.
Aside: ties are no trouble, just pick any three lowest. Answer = -12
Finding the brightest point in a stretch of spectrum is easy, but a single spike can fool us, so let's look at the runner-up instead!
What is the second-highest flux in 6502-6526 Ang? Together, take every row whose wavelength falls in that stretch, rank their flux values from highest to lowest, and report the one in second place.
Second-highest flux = 16.52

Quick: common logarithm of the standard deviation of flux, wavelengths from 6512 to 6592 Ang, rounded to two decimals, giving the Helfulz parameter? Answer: 0.24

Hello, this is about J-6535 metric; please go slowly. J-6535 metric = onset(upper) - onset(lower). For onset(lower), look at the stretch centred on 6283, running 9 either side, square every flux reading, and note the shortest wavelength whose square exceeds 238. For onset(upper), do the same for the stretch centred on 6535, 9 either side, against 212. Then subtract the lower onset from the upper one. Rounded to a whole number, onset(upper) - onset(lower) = 246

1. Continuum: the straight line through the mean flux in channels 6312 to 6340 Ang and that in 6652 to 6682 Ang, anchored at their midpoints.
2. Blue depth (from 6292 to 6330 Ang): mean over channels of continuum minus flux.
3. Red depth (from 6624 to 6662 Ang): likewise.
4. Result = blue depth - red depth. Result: -0.6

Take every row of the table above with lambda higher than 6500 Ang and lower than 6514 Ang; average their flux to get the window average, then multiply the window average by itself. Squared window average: 263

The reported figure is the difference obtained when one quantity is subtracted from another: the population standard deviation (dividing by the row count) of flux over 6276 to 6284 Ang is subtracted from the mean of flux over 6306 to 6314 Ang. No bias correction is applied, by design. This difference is 10.4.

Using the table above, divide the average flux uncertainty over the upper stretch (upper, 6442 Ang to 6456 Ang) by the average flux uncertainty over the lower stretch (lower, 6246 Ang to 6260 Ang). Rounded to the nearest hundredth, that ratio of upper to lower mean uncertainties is 0.85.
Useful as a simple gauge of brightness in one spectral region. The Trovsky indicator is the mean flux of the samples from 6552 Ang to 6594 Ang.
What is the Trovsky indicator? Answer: 15.4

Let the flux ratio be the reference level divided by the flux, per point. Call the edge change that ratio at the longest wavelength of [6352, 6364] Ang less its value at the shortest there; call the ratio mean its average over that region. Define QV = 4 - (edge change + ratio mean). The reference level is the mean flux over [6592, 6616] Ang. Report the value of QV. 2.70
